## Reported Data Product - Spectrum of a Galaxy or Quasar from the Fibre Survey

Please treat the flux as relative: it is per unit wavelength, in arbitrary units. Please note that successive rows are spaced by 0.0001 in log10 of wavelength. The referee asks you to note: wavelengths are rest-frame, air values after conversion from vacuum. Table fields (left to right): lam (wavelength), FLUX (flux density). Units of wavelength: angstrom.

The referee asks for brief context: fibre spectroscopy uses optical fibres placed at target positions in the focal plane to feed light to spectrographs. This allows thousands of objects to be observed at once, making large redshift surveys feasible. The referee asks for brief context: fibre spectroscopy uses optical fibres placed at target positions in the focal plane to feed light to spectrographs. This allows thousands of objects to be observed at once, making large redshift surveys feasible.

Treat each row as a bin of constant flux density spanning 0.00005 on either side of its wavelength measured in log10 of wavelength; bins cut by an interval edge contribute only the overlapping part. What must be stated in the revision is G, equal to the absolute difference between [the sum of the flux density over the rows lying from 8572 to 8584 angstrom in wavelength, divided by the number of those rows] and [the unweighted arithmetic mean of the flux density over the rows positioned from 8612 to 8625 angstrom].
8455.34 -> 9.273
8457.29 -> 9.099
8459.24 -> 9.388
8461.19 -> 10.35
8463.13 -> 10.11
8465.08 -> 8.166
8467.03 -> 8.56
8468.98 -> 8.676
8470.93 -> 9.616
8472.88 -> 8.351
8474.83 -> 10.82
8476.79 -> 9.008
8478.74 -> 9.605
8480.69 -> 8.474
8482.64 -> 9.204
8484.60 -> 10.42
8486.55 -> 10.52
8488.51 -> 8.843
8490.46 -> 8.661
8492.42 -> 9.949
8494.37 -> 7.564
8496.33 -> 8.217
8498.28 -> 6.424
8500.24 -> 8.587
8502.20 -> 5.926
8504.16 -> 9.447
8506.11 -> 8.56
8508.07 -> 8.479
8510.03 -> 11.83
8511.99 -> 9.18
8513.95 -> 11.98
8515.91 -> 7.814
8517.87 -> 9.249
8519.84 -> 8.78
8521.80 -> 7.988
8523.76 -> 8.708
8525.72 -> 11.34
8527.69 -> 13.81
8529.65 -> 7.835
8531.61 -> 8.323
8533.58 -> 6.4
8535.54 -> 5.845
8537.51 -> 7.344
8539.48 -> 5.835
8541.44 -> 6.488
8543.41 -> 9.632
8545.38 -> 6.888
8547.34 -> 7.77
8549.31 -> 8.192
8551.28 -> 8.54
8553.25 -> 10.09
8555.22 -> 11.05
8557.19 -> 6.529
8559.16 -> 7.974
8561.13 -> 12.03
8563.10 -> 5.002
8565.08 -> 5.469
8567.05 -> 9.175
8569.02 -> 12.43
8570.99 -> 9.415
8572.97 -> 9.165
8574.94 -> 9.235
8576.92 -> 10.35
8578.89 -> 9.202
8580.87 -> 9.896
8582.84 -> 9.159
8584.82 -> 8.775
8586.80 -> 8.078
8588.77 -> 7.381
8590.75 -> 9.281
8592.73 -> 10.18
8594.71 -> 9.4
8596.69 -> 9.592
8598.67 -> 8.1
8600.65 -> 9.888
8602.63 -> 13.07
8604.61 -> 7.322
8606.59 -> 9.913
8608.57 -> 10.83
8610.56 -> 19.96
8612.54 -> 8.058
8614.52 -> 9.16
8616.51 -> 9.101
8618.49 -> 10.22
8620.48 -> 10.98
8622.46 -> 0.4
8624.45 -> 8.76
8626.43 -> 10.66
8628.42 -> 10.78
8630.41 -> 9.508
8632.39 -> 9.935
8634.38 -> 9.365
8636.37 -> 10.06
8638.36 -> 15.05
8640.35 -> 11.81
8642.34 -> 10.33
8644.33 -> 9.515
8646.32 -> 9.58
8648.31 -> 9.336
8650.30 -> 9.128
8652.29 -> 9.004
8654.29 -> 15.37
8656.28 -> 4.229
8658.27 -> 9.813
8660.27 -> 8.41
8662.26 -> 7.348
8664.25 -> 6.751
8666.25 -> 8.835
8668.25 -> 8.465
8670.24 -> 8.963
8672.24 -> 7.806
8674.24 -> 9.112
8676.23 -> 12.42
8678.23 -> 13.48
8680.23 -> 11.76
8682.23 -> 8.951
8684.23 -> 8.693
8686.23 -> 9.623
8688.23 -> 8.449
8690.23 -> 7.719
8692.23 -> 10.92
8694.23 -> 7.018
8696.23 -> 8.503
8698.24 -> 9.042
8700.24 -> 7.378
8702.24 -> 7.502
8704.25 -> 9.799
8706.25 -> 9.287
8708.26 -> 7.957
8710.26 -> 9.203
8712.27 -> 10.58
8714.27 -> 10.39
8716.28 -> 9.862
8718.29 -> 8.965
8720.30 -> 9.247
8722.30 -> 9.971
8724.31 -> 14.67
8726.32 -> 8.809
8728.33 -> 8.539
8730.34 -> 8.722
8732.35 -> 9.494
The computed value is 1.4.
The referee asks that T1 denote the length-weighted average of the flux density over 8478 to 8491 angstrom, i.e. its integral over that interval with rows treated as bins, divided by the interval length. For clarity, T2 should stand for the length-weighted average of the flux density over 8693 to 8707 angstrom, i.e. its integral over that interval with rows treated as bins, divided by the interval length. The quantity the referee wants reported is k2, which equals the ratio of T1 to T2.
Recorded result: 1.12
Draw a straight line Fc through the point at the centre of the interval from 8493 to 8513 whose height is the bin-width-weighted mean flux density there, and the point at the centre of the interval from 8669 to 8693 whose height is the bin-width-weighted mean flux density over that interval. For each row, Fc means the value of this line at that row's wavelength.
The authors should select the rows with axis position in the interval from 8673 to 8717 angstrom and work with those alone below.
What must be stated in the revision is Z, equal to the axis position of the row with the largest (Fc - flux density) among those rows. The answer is 8694.23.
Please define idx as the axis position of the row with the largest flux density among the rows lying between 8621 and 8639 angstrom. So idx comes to 8638.36 angstrom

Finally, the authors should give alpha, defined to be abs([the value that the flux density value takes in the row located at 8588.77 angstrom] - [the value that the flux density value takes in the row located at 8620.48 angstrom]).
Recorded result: 3.6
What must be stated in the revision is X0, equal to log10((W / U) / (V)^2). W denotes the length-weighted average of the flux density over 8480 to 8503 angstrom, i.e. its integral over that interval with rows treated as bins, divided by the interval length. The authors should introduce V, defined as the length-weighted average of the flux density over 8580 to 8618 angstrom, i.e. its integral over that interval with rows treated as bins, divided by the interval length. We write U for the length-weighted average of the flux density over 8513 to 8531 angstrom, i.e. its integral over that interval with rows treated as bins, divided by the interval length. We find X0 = -2.04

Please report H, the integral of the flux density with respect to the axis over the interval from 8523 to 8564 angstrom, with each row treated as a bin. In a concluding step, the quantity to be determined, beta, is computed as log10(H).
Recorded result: 2.54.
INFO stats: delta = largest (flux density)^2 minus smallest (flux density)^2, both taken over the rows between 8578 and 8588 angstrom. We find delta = 33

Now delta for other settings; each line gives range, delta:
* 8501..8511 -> 105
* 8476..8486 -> 37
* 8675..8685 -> 106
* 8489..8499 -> 58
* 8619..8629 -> 120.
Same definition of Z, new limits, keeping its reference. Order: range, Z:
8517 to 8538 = 8535.54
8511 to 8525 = 8515.91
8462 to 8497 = 8494.37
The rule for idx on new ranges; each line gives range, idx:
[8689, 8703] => 8692.23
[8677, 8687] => 8678.23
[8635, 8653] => 8638.36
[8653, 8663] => 8654.29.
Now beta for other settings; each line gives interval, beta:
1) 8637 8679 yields 2.61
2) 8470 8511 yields 2.57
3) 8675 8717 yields 2.60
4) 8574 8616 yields 2.62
